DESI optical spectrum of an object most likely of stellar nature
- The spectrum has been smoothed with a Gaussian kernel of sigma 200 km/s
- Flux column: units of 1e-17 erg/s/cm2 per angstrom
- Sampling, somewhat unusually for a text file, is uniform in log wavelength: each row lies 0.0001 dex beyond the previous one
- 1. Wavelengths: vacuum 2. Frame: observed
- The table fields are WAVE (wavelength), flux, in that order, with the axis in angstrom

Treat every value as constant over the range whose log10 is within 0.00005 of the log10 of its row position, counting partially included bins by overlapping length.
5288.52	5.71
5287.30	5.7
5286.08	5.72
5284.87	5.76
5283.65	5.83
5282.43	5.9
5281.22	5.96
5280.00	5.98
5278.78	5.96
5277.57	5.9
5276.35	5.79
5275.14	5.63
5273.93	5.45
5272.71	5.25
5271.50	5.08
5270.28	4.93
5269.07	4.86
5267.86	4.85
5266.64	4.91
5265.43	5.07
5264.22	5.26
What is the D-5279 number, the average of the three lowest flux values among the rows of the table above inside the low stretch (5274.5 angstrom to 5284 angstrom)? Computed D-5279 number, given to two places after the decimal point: 5.75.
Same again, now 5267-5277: 4.88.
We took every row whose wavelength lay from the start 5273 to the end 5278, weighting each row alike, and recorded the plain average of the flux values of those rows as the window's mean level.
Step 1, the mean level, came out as 5.7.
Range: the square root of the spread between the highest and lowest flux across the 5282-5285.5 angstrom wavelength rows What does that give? 0.4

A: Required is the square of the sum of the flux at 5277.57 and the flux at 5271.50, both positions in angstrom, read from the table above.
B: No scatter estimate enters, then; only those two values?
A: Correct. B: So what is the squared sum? 121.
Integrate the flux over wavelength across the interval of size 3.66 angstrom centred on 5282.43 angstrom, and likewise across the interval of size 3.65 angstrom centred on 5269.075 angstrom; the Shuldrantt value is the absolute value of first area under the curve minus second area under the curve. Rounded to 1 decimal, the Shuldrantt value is 3.8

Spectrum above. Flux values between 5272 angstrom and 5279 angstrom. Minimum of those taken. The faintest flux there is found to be 5.25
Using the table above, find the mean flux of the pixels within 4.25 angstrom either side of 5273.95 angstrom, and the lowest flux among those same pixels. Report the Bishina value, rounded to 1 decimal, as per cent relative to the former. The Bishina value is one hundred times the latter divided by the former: 90.7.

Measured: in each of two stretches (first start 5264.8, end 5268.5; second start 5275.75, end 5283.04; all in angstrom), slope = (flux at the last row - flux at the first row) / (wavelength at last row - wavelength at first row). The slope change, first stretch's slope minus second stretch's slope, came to -0.11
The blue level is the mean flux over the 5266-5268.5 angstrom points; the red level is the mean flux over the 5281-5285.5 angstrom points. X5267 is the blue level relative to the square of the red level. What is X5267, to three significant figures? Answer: 0.142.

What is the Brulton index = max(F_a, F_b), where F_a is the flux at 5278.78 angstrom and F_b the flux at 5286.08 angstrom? 5.96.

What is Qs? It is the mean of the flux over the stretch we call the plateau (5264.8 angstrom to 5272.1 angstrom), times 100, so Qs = 495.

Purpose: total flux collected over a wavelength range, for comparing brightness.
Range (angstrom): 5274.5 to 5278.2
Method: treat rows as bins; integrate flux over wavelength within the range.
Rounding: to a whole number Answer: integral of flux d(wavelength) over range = 21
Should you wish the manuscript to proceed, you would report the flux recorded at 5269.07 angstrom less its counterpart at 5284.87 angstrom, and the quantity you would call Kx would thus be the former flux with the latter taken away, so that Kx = -0.9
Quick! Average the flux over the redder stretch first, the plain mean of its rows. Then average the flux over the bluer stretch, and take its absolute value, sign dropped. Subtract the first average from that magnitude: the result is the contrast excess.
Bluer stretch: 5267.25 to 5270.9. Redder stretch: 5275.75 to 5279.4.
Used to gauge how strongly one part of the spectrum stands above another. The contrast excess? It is -1.0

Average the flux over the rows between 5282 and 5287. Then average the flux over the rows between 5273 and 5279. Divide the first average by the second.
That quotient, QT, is 1.01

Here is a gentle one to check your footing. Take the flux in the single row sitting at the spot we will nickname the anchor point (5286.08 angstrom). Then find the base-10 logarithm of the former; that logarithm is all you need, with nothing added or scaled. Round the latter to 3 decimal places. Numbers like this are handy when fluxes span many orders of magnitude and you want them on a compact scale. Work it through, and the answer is 0.757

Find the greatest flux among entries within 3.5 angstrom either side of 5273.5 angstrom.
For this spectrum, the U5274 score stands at 5.79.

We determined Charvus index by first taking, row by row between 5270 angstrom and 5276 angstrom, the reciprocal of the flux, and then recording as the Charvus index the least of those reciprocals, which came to 0.1776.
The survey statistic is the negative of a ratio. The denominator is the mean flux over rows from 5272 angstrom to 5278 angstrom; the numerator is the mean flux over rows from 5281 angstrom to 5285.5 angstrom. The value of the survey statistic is -1.05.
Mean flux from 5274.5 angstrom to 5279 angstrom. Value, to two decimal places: 5.82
